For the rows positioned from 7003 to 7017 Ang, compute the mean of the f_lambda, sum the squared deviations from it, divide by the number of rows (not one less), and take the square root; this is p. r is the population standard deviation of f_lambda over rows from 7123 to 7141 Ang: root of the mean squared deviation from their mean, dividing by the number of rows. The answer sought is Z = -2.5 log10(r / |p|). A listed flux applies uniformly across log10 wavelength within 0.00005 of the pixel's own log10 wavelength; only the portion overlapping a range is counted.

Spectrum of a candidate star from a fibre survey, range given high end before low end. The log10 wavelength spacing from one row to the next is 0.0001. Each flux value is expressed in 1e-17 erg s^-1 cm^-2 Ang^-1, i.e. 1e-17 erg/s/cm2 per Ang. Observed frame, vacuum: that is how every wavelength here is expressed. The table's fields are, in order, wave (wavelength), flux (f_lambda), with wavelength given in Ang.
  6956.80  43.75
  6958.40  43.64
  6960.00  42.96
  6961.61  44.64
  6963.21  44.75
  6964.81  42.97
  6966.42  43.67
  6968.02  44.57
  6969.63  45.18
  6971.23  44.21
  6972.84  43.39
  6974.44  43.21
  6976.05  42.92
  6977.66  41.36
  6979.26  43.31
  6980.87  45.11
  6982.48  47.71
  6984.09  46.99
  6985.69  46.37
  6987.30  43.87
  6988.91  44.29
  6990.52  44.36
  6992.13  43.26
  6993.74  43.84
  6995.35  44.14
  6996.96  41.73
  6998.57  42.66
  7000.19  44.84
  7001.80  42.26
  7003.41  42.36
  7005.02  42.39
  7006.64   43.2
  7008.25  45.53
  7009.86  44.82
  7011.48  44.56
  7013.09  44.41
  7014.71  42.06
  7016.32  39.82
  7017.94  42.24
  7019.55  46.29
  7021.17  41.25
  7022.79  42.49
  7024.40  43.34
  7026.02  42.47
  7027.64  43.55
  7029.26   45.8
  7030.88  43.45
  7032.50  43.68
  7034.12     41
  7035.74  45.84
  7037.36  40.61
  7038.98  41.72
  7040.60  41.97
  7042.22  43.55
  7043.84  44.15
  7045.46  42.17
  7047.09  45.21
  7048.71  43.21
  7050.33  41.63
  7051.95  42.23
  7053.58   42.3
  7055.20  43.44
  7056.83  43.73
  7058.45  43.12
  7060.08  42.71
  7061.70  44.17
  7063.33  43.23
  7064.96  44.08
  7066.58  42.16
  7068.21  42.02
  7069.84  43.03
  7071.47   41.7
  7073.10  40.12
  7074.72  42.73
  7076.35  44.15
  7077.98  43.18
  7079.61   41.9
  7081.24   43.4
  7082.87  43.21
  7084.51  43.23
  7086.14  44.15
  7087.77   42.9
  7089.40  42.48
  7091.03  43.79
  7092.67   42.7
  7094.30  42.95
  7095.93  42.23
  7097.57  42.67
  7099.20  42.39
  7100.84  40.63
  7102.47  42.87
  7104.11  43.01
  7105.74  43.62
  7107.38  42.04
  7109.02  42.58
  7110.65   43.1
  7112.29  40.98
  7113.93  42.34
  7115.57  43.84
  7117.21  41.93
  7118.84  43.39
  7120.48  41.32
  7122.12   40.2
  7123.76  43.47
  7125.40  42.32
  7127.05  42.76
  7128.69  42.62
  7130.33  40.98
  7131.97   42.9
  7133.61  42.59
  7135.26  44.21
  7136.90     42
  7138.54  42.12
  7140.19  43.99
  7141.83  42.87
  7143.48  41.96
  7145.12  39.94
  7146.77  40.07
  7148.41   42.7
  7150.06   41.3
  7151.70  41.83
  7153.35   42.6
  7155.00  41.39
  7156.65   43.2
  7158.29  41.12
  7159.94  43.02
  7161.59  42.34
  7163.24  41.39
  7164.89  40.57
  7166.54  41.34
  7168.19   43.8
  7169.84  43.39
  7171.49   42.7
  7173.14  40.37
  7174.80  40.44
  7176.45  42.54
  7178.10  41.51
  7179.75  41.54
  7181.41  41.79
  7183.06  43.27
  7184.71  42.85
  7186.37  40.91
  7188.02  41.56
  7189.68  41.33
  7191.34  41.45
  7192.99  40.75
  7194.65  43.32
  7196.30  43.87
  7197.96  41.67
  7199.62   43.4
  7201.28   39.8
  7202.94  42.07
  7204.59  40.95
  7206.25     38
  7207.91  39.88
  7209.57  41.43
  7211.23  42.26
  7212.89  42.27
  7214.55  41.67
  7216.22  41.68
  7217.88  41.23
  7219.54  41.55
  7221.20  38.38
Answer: 0.70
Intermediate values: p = 1.7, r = 0.88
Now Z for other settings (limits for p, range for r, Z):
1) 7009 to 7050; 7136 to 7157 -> 0.45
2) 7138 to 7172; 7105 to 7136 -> 0.09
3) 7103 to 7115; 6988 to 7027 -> -0.65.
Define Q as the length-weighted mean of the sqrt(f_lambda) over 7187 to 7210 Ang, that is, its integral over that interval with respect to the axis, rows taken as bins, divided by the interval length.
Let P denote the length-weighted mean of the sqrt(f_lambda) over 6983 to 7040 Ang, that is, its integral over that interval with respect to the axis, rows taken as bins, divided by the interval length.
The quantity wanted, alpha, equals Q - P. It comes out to -0.16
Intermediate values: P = 6.59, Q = 6.43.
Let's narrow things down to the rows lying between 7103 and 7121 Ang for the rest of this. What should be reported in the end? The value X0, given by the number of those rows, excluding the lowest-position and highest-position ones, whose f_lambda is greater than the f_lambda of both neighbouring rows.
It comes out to 4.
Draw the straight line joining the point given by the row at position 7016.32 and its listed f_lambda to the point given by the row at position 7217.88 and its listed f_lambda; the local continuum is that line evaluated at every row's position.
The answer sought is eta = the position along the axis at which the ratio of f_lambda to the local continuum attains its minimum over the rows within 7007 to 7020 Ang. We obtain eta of 7016.32 Ang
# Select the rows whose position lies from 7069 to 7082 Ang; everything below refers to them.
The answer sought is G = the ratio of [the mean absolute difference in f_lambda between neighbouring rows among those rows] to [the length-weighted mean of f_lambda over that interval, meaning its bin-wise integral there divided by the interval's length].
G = 0.036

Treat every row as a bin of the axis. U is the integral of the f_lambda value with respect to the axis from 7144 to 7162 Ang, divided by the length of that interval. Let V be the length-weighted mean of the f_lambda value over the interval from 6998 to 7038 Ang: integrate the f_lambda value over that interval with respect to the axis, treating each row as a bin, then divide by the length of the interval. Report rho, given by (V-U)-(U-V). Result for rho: 2.9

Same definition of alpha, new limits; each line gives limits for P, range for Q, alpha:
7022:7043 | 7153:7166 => -0.09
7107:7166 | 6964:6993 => 0.16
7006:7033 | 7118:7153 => -0.10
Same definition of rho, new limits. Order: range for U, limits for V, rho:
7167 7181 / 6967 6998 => 4.4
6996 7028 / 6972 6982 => 0.5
